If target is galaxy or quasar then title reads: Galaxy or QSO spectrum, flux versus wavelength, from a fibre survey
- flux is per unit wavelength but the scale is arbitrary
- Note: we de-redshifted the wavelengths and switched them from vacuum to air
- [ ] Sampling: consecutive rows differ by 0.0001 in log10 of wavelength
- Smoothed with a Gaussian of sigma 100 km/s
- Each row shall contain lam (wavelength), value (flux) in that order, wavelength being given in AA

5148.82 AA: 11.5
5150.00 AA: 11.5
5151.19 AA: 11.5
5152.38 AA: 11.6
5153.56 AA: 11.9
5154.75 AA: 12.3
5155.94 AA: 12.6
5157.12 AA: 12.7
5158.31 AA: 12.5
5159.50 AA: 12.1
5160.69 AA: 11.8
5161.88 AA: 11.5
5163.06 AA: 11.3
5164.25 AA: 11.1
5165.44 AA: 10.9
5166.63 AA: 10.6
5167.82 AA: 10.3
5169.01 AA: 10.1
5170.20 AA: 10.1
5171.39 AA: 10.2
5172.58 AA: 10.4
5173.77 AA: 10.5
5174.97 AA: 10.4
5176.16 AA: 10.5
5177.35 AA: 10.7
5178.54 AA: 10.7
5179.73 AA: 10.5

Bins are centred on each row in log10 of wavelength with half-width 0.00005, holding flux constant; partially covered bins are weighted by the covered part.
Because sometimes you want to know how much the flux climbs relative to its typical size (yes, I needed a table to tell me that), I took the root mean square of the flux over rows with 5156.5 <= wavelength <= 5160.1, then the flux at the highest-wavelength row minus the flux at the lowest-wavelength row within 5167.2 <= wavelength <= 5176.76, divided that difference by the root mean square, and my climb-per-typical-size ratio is 0.016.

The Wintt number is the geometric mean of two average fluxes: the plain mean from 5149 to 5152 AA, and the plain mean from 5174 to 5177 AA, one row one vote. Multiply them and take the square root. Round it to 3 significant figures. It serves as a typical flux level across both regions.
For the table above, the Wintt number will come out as 11.0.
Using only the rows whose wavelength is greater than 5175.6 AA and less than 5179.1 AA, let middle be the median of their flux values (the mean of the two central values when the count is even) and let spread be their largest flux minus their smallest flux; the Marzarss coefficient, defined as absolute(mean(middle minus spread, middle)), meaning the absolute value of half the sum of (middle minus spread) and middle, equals 10.6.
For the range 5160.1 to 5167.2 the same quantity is 10.6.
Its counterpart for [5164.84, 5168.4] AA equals 10.3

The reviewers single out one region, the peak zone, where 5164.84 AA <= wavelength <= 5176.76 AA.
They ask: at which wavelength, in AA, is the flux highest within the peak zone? 5165.44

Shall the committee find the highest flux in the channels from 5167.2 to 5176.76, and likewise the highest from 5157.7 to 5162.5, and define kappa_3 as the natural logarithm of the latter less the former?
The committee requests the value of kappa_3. 0.69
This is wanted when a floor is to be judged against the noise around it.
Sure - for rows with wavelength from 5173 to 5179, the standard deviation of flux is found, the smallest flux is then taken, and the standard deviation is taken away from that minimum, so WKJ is 10.3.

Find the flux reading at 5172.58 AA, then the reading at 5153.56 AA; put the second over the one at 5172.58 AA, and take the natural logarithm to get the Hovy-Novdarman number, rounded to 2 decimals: 0.13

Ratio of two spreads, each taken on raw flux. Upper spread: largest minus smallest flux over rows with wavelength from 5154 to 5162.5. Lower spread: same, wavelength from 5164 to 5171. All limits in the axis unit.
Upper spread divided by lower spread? 1.2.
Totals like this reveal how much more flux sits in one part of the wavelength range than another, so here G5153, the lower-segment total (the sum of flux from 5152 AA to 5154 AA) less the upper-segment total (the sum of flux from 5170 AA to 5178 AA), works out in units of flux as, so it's -49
